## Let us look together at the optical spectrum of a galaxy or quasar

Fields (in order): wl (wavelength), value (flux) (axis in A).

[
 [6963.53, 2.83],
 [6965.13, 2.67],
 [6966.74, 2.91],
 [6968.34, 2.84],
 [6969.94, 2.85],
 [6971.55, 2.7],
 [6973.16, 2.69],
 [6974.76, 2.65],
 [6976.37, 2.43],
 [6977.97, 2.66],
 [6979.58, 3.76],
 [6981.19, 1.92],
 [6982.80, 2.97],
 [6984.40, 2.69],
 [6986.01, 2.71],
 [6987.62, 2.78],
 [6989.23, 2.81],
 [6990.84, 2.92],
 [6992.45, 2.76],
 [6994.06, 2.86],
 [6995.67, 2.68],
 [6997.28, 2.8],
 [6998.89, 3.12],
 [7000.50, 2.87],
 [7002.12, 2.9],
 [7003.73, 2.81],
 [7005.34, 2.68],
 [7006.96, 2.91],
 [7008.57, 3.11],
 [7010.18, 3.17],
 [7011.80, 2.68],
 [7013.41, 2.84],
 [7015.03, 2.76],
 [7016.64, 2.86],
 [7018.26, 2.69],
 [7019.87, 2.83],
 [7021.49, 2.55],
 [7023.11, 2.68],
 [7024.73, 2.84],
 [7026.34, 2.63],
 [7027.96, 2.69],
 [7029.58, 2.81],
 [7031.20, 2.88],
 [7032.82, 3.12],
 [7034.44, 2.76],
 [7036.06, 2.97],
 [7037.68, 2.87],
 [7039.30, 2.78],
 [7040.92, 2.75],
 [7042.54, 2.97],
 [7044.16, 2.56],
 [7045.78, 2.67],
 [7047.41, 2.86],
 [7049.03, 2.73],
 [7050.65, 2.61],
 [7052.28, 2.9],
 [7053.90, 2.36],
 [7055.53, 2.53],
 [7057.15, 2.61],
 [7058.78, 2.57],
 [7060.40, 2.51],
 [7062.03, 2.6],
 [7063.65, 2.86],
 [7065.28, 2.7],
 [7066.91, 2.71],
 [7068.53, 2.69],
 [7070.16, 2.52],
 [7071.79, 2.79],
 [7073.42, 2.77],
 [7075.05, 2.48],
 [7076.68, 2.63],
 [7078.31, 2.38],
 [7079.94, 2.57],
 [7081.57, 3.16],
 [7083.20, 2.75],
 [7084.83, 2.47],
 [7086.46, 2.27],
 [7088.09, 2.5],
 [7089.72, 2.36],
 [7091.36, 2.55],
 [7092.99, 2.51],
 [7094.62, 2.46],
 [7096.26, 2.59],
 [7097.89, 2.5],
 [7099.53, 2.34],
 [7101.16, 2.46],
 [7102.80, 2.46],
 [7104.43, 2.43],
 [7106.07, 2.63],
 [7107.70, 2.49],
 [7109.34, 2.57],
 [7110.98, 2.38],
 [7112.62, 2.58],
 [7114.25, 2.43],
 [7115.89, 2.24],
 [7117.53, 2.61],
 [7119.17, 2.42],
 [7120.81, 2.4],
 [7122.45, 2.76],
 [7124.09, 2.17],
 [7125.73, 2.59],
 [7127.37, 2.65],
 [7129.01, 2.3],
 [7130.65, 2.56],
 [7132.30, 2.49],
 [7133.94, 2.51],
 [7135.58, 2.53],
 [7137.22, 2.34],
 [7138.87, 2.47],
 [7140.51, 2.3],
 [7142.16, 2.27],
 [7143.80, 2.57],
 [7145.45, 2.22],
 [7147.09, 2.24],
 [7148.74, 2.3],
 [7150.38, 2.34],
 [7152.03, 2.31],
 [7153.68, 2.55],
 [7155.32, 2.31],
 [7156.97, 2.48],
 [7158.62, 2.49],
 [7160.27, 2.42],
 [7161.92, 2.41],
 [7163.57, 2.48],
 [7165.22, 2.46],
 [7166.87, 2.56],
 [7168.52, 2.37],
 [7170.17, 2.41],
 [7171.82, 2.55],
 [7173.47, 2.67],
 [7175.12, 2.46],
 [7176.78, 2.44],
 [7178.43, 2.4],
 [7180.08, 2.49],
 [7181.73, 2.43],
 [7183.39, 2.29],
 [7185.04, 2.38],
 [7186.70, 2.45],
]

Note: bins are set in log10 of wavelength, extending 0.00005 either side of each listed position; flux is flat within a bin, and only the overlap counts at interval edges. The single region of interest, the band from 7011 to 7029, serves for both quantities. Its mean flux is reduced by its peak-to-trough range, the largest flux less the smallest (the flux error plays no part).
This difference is 2.42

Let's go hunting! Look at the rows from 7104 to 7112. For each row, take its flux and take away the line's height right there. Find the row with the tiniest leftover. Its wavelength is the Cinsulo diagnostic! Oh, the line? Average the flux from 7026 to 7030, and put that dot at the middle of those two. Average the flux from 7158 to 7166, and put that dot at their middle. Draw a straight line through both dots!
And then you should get 7110.98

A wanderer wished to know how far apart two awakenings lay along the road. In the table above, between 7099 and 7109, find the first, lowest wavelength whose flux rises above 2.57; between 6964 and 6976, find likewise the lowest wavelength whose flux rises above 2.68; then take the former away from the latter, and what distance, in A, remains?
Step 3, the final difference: -139.3 A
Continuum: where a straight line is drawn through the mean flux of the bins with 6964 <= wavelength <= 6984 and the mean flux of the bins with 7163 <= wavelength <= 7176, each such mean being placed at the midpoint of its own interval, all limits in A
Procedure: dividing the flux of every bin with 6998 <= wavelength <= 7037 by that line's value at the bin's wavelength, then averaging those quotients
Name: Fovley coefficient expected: 1.05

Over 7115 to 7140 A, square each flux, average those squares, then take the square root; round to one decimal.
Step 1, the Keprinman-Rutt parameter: 2.5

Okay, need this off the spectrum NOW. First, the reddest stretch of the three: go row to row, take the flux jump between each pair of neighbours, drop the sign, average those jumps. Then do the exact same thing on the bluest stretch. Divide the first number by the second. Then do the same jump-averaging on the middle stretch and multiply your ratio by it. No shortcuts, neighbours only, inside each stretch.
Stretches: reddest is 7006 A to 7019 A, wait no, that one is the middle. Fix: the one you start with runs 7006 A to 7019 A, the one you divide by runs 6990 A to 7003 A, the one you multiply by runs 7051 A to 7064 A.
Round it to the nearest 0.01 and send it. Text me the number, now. 0.19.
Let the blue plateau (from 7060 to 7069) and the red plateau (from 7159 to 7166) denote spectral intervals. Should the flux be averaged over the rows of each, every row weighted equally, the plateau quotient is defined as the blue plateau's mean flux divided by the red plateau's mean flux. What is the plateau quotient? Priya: 1.10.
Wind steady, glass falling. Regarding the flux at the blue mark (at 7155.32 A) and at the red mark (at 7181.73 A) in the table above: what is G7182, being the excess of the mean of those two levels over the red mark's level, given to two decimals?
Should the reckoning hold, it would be -0.06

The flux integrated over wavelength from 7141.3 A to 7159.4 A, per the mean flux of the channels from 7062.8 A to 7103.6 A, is 17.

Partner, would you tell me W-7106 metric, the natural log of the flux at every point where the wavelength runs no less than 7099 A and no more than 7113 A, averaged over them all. 0.91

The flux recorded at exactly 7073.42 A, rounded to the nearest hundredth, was 2.77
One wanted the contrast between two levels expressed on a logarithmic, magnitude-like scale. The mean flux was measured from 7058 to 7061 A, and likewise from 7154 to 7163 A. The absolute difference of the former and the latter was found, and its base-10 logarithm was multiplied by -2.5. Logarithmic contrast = 2.3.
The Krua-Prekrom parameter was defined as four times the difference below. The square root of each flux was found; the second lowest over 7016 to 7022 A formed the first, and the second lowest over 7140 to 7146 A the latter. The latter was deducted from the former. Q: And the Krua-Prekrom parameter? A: 0.53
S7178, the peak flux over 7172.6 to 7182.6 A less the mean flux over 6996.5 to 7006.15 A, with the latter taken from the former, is -0.19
